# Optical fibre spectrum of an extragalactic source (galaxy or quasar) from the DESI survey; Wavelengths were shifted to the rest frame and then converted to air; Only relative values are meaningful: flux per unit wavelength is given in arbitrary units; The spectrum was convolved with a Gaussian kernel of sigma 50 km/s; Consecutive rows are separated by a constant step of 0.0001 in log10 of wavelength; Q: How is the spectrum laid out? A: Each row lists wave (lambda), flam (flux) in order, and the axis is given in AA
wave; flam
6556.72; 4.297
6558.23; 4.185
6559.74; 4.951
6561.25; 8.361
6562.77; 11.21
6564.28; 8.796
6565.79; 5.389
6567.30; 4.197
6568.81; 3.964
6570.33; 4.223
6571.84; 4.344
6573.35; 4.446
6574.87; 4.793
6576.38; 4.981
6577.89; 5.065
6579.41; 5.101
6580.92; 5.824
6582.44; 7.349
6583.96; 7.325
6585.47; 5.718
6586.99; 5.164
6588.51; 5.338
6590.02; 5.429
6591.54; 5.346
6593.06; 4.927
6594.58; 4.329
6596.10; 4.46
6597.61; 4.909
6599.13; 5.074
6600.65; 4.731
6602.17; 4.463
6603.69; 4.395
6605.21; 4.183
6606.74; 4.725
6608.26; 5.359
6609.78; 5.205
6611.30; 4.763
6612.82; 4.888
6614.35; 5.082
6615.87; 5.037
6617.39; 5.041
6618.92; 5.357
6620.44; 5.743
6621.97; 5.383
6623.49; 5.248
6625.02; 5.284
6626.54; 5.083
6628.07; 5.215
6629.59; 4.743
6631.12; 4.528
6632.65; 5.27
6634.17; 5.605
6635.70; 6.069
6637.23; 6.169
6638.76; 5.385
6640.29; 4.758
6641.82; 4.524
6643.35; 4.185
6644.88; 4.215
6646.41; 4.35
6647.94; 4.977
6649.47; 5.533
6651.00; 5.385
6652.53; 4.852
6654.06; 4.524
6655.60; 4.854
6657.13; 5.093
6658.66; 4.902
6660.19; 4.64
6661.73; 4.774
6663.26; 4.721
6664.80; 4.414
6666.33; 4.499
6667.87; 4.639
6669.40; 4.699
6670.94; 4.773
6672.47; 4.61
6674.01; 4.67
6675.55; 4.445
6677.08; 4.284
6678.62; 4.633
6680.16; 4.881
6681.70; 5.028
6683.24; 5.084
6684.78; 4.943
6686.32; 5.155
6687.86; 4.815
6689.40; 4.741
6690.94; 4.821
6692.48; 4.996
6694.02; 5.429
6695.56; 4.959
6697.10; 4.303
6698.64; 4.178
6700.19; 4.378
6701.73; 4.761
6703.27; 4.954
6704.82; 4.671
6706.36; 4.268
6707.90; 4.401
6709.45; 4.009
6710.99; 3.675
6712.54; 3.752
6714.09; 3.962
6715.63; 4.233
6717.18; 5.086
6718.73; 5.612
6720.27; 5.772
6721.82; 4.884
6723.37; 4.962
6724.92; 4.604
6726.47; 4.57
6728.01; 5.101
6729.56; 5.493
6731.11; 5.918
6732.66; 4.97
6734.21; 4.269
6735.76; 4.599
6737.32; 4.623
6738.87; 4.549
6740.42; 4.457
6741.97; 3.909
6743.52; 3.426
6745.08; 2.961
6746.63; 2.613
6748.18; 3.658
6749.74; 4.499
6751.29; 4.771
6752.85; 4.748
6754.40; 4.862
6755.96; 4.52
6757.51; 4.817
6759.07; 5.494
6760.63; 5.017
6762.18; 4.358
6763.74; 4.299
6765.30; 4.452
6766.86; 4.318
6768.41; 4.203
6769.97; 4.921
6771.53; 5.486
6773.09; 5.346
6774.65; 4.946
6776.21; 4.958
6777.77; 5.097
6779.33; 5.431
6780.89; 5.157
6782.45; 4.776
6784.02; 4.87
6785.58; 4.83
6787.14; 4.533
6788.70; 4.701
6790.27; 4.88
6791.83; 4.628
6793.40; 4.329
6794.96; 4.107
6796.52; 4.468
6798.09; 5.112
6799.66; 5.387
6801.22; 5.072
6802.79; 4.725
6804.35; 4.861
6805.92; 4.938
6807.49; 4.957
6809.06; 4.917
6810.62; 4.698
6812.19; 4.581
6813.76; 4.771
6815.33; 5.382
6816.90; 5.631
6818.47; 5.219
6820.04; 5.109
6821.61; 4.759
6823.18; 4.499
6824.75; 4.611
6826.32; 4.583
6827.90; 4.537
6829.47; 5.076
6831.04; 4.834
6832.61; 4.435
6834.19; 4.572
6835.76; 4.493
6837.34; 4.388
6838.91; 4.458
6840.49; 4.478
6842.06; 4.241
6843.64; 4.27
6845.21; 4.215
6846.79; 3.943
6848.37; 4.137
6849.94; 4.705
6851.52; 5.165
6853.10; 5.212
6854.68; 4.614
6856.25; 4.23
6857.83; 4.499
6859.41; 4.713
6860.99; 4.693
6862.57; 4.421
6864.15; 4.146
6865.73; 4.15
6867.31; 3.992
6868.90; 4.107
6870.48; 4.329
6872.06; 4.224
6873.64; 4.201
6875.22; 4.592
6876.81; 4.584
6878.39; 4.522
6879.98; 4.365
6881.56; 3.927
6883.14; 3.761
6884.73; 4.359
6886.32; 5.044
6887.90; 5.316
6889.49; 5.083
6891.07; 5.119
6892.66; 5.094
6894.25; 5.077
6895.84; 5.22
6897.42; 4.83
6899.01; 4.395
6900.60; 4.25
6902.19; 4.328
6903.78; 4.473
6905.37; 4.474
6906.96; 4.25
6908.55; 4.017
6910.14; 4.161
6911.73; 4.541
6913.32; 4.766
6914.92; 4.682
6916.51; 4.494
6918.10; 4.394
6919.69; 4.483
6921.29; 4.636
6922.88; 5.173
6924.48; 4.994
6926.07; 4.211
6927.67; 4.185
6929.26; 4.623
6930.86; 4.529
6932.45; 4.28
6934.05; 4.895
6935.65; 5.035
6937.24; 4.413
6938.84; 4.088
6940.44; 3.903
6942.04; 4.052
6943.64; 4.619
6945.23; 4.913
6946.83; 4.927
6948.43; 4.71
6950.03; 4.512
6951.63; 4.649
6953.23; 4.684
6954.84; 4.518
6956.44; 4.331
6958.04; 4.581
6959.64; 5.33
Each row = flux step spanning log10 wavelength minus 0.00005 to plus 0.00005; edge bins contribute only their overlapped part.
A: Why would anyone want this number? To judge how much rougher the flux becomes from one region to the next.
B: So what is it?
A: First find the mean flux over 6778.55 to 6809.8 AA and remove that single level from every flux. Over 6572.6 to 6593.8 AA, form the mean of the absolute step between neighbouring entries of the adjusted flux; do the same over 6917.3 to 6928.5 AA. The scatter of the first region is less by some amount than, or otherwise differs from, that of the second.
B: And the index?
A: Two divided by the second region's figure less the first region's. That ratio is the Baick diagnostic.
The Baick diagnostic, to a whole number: -13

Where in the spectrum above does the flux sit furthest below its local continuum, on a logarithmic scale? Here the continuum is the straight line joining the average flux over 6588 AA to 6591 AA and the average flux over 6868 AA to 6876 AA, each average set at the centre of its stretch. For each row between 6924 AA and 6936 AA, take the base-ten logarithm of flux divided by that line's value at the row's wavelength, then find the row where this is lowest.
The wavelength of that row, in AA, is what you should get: 6927.67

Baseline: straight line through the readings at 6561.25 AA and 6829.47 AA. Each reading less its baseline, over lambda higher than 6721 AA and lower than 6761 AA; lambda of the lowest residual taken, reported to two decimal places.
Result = 6746.63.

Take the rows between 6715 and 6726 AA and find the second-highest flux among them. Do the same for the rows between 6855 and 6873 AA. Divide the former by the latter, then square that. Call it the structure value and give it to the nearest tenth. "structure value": 1.4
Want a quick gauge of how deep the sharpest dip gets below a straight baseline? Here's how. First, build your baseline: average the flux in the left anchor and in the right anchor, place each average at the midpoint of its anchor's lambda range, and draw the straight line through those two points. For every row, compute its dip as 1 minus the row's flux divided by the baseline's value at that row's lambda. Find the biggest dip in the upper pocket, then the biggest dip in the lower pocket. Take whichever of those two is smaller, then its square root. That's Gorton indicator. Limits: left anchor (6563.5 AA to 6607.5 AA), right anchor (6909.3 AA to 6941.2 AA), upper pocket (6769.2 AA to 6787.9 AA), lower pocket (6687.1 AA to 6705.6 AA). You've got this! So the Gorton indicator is 0.22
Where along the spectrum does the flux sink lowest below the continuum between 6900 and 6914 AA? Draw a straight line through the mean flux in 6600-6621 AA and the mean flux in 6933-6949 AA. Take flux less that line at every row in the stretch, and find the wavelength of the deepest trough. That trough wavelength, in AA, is 6908.55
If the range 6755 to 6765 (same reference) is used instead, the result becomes 6763.74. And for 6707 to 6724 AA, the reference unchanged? 6710.99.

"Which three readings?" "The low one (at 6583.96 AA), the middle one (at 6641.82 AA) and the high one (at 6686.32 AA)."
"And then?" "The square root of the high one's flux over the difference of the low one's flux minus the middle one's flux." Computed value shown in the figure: 1.4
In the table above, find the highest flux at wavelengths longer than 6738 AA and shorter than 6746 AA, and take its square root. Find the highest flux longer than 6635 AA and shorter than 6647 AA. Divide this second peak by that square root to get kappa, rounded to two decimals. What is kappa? 2.89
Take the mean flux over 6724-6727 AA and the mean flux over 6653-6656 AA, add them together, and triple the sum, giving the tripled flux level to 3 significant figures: 27.8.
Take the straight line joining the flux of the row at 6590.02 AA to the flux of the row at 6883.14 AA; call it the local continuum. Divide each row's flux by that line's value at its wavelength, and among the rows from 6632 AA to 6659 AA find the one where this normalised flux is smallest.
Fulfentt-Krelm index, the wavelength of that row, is 6643.35 AA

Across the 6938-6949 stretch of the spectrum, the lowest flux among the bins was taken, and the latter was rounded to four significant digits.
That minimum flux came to 3.903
